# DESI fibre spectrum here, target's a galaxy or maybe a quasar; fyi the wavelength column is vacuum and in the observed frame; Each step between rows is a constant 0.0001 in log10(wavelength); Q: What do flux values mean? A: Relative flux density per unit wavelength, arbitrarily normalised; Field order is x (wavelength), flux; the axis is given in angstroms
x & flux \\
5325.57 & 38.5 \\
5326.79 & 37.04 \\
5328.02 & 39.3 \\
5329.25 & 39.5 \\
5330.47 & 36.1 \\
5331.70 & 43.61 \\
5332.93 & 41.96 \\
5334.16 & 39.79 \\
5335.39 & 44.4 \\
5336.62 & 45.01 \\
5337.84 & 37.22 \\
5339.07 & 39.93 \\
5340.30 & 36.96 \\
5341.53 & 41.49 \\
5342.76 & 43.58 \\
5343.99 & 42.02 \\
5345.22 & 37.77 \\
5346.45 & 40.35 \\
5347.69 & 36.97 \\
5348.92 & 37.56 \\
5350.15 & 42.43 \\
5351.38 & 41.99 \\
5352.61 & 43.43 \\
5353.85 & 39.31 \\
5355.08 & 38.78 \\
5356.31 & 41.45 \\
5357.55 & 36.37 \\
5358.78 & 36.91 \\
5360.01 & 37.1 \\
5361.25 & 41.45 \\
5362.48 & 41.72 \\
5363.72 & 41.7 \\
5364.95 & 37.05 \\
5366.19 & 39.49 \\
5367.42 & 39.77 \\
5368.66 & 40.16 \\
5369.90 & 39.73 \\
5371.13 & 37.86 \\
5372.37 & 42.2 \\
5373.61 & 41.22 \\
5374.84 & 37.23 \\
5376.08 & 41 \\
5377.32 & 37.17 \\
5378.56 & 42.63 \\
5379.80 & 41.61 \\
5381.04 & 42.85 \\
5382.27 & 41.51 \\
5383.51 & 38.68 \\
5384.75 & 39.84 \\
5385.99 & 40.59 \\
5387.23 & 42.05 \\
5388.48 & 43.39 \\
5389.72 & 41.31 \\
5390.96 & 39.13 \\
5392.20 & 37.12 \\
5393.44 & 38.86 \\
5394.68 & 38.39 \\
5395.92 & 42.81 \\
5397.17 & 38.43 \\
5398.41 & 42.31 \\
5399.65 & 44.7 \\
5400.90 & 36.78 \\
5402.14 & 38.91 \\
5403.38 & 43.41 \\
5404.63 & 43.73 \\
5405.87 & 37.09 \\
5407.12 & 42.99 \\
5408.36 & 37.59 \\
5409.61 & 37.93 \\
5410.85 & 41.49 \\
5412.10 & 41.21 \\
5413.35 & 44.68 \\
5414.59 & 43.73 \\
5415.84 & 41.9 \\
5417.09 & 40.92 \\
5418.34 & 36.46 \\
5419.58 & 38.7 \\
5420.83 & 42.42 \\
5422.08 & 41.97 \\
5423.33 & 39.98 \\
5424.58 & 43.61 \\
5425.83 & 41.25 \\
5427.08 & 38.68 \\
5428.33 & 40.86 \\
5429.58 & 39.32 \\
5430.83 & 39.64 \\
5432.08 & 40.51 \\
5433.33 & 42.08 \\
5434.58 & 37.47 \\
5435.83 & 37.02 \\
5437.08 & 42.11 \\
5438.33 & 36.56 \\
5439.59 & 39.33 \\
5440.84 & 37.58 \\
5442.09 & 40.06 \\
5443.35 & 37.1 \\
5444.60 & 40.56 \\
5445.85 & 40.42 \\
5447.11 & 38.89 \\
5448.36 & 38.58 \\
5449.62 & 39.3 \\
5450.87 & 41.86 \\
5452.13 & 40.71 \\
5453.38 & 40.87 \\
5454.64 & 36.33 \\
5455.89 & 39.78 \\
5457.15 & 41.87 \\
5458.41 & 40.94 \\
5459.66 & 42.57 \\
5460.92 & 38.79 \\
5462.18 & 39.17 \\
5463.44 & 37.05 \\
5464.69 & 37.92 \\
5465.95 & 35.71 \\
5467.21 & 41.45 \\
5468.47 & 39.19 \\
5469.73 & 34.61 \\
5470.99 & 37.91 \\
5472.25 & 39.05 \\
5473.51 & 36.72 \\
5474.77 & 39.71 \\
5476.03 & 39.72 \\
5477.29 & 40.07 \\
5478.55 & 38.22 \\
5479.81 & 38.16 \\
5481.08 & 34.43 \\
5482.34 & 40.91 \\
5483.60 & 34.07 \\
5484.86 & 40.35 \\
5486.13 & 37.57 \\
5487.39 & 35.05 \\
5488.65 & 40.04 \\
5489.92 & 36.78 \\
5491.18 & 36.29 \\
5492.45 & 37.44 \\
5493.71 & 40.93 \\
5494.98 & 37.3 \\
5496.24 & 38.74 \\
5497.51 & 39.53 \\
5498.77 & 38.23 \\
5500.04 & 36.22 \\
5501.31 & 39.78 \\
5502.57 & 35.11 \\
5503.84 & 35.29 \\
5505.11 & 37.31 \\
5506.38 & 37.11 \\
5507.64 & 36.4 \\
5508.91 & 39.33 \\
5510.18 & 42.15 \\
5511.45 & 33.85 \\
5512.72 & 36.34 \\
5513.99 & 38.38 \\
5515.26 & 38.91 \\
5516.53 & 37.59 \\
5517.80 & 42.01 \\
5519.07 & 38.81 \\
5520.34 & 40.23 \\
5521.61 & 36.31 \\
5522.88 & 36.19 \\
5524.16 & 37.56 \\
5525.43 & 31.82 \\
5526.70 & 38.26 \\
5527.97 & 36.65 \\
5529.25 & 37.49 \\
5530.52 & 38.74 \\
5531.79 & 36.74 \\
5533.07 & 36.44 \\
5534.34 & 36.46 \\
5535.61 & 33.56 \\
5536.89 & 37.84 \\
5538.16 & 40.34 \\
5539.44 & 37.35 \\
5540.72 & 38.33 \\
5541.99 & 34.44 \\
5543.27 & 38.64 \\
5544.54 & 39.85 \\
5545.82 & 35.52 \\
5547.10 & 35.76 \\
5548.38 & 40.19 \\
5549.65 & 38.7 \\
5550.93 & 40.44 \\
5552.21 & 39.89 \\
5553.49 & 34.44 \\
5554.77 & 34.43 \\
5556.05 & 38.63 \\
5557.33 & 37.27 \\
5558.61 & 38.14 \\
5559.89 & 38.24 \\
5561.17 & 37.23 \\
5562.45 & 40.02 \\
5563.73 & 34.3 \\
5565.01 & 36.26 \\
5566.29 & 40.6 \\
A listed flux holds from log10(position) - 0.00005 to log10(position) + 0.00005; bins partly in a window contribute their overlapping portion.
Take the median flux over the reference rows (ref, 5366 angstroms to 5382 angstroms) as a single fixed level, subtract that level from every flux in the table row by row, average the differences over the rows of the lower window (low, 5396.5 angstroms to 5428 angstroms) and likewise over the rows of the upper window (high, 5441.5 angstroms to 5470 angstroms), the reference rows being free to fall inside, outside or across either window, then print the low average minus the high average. 1.5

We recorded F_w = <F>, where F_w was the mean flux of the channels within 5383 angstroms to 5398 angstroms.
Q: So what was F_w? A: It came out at 40.1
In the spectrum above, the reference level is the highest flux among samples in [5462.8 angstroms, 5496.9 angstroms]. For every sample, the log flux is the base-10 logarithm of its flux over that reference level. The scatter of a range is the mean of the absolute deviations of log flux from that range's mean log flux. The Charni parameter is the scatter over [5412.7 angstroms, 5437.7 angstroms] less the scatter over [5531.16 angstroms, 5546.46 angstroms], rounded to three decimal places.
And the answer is 0.001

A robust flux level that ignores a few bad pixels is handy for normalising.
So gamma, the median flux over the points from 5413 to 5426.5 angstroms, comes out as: 41.9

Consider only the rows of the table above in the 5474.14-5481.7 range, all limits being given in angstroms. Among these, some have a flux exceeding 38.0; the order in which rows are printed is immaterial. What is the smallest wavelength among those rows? 5474.77 angstroms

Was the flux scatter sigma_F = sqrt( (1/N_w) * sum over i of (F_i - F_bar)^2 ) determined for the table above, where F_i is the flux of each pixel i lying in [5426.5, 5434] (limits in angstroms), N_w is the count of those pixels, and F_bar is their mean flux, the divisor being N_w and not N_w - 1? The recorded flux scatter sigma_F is 1.12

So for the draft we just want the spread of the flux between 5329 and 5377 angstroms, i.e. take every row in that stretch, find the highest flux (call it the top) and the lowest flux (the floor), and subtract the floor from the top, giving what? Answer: 8.9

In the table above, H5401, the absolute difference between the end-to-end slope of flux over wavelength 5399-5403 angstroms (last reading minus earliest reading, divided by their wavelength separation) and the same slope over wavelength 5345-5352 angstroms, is 3.0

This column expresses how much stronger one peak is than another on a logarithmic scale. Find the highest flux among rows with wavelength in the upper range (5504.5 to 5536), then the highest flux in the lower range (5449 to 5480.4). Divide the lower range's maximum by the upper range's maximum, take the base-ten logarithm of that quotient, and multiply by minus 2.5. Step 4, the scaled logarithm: -0.01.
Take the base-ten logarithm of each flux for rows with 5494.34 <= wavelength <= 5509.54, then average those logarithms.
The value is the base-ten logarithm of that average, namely 0.1970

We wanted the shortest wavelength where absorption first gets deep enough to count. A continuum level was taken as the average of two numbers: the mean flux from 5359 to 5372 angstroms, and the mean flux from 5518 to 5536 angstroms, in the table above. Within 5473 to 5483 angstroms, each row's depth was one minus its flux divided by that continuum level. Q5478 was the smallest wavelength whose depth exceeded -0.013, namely 5473.51 angstroms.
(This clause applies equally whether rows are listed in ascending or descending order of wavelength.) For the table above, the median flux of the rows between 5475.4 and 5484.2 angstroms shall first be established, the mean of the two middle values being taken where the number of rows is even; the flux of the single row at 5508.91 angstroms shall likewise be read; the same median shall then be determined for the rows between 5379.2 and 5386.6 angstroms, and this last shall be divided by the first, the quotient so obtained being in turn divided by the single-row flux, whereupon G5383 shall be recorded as 0.0273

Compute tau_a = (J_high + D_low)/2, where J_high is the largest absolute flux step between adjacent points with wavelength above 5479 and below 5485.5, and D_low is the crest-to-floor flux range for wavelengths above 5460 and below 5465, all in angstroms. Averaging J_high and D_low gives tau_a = 4.5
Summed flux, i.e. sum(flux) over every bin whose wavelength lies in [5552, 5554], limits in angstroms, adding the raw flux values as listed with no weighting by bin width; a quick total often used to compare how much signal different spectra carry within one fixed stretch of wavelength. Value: 74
